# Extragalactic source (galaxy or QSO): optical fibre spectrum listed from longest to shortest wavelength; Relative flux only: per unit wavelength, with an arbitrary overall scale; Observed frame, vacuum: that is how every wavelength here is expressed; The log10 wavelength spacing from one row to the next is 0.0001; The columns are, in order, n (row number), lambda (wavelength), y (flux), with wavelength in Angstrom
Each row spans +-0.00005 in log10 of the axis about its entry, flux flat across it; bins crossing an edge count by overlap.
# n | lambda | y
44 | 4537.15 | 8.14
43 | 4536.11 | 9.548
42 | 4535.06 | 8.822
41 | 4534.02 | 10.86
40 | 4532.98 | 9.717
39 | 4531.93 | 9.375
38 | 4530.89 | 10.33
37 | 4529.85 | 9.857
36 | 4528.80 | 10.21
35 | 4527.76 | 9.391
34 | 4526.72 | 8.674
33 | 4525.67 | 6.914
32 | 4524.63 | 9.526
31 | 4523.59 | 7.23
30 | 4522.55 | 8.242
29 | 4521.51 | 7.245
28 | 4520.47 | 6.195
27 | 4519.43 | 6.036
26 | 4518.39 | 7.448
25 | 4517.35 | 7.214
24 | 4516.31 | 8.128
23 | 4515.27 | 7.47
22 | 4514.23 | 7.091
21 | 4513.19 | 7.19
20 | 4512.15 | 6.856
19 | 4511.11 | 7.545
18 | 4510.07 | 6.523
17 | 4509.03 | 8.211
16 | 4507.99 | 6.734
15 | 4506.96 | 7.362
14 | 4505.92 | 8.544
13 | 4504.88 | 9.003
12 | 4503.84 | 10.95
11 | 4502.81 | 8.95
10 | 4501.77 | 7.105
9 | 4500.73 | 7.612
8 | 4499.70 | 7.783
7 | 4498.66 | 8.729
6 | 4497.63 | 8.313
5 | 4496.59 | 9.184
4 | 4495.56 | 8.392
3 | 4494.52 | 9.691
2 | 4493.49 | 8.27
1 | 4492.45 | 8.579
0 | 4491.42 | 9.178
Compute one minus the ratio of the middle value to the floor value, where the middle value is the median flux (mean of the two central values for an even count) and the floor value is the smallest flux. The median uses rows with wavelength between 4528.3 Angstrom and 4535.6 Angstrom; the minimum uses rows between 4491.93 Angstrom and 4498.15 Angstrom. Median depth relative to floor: -0.19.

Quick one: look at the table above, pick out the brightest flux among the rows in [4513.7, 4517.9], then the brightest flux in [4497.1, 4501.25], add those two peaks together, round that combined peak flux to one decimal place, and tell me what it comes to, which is 16.9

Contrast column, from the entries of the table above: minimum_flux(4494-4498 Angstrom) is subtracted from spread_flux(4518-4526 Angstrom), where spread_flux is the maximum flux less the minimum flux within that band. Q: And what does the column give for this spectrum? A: -4.8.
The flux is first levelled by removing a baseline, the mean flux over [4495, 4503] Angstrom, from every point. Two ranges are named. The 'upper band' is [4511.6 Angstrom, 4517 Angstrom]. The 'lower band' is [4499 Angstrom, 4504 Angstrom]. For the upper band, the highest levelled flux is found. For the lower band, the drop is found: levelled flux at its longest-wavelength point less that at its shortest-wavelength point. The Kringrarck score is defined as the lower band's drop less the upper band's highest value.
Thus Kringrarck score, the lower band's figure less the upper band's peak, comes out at 3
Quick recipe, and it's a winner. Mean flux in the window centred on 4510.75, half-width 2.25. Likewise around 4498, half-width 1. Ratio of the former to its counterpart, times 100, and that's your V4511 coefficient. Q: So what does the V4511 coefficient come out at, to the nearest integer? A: 85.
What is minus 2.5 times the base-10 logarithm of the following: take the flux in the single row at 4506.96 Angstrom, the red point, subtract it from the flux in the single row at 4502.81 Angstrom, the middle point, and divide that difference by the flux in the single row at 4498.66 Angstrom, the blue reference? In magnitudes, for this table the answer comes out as 1.9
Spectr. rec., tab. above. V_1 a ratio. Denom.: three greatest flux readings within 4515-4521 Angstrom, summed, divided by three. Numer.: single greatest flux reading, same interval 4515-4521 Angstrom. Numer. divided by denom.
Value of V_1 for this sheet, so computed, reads 1.06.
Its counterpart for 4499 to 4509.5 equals 1.14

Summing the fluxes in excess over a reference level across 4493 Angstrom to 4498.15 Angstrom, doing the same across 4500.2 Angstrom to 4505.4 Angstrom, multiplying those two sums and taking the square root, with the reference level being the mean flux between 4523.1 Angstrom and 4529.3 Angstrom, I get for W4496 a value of 0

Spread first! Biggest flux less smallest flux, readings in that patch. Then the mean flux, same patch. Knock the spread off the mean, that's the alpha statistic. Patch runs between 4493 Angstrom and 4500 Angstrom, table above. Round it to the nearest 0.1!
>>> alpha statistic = 6.7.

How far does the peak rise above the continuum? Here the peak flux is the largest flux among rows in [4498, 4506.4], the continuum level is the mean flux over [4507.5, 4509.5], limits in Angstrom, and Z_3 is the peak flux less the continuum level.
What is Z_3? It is 3.5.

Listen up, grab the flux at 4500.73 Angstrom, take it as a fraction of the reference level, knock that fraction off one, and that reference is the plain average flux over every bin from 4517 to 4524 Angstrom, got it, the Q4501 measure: -0.07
